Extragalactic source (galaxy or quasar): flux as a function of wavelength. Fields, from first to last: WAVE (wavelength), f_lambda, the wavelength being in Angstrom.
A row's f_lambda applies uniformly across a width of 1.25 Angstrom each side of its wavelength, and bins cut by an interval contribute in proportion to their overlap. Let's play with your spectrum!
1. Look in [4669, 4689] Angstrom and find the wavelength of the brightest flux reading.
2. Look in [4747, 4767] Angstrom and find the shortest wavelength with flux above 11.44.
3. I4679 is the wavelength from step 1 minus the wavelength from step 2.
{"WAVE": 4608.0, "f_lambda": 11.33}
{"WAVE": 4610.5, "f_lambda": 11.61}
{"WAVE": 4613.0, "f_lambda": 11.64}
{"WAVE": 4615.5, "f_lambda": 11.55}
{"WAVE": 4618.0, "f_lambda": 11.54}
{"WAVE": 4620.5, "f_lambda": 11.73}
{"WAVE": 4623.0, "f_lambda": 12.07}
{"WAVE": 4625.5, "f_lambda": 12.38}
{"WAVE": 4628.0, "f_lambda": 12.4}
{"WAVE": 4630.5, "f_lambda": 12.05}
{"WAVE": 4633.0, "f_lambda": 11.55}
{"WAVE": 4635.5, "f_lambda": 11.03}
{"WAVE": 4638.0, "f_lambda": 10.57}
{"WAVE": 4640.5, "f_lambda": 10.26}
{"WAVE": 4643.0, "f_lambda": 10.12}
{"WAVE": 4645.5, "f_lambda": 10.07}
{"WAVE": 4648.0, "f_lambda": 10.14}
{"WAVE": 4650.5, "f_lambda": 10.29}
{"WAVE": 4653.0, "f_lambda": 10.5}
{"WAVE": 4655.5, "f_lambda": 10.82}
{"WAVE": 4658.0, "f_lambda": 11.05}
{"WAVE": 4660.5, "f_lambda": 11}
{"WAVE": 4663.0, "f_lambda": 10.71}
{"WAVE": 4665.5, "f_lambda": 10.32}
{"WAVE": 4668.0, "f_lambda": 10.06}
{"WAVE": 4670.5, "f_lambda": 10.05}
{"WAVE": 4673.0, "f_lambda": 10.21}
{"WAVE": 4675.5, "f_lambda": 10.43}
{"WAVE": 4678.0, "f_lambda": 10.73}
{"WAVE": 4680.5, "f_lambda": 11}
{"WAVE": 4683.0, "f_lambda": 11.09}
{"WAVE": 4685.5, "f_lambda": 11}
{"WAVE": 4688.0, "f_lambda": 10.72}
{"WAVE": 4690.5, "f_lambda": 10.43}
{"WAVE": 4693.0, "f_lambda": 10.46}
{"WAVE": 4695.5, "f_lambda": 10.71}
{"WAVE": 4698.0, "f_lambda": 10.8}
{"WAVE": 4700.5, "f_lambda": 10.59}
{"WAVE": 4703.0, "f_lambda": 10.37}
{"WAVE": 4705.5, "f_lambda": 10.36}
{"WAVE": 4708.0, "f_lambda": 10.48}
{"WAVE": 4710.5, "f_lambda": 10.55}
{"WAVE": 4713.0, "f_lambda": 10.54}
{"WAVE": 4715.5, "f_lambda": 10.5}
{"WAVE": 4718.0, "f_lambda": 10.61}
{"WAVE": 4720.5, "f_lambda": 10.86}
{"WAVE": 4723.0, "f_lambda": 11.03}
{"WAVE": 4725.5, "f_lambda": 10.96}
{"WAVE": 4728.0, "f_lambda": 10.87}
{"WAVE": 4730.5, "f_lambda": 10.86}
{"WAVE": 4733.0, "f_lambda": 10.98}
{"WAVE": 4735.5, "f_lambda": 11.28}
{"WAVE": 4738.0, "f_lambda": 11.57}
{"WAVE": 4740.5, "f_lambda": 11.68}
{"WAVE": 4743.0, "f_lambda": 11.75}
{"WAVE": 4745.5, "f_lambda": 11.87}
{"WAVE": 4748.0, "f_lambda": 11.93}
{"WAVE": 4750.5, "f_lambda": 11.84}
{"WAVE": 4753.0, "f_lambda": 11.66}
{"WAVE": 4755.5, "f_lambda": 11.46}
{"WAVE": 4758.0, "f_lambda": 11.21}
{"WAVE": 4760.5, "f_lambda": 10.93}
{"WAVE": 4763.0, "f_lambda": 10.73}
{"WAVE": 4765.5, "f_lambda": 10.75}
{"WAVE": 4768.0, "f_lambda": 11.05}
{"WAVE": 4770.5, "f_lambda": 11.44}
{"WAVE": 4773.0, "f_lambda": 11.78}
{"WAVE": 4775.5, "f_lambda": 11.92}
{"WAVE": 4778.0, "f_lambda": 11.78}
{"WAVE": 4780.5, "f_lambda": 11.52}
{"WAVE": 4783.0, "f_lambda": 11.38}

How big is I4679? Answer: -65.0 Angstrom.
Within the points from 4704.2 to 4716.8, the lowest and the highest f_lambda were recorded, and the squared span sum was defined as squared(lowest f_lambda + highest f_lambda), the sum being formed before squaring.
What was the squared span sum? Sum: 437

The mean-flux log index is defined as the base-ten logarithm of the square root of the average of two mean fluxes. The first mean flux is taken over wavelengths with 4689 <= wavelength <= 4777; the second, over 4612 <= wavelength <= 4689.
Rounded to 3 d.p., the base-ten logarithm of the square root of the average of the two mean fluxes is 0.521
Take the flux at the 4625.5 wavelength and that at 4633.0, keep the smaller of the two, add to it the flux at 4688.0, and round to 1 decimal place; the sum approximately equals 22.3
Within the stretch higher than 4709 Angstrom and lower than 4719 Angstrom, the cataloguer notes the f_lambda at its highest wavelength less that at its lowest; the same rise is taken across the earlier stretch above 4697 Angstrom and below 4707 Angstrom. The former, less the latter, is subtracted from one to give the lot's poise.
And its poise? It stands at 0.5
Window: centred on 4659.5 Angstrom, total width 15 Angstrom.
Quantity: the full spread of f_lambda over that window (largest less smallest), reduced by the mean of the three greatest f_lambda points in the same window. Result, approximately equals -10.2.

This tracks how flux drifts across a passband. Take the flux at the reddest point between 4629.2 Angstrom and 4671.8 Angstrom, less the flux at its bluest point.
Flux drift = -2.0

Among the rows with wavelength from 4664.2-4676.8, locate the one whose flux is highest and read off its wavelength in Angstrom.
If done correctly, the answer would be 4675.5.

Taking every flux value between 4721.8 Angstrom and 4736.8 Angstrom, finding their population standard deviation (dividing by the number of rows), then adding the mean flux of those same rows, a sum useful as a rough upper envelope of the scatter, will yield 11.1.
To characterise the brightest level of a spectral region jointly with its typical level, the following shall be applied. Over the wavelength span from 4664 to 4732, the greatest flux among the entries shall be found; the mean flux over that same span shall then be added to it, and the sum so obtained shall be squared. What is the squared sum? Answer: 471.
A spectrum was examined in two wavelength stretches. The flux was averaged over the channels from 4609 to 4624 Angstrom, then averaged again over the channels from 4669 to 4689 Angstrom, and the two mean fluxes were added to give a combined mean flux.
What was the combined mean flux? 22.3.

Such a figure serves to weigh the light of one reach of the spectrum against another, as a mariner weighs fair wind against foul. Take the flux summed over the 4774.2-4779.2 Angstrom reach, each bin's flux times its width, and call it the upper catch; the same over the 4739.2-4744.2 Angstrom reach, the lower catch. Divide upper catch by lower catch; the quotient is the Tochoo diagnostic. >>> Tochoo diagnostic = 1.01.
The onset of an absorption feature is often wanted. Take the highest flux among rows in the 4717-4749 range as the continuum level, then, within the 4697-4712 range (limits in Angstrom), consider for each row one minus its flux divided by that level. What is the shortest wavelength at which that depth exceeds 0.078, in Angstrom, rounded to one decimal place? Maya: 4698.0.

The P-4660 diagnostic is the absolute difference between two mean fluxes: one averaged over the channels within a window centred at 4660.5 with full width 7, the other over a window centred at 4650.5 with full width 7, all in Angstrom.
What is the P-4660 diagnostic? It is 0.6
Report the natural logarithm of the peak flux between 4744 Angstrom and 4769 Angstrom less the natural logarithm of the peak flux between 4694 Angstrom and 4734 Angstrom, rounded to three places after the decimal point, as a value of 0.078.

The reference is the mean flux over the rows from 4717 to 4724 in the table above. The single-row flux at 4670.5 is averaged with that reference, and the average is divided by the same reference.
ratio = 0.96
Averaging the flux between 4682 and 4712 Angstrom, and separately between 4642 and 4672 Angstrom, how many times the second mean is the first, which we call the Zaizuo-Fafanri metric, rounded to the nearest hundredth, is 1.02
